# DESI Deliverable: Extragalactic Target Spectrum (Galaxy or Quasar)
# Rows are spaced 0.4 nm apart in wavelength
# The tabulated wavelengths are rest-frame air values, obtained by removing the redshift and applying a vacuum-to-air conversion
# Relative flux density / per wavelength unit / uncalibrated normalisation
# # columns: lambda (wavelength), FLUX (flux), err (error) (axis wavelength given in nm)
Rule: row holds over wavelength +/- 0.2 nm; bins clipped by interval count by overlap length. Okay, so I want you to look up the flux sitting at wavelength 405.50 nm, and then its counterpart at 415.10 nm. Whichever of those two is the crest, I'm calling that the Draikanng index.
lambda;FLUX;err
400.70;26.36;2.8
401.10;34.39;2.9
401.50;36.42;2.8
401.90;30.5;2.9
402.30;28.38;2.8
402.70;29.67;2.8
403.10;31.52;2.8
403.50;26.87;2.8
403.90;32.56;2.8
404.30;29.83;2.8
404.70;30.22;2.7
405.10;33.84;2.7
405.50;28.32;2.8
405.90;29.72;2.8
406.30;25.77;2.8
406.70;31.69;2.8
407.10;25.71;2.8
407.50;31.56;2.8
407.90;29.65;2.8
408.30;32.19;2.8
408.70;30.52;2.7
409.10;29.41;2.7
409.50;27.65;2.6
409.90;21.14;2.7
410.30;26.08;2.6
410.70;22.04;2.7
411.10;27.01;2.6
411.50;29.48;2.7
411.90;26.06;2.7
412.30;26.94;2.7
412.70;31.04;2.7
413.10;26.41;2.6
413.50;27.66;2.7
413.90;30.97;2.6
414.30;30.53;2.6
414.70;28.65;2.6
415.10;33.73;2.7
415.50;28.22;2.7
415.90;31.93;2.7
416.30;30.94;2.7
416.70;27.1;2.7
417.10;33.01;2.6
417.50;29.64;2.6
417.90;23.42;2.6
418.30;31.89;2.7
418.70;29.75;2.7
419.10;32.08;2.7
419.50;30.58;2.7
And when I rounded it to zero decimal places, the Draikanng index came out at 34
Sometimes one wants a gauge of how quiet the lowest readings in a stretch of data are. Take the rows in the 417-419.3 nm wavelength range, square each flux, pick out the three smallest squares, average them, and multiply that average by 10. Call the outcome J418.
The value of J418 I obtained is 7707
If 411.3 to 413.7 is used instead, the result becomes 7008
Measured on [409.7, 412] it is 5373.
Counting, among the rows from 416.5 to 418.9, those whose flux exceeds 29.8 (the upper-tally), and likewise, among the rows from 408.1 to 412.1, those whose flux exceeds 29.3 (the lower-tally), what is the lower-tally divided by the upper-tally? 2.0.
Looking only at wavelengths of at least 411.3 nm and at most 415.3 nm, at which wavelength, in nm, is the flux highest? 415.10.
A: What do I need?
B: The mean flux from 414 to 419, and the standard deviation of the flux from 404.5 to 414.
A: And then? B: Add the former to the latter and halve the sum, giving 16.5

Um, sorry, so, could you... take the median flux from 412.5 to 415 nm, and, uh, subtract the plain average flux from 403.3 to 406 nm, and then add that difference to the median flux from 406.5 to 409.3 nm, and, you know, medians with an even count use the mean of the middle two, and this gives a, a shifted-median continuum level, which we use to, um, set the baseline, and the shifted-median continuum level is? 29.9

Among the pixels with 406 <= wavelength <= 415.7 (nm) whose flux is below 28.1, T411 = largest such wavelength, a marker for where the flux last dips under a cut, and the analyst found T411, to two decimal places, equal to 413.50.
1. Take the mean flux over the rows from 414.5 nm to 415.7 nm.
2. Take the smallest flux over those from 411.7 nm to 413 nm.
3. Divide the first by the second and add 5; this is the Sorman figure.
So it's 6.16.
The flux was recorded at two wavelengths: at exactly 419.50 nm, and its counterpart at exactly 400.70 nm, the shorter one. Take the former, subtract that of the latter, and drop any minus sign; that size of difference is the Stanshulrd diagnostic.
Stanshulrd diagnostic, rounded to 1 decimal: 4.2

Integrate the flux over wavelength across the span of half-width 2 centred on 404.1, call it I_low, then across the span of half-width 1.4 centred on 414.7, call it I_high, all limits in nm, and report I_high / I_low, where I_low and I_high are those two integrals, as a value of 0.70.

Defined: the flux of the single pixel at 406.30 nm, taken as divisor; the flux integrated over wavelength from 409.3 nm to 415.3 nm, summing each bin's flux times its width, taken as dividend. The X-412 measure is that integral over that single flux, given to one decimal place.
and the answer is 6.4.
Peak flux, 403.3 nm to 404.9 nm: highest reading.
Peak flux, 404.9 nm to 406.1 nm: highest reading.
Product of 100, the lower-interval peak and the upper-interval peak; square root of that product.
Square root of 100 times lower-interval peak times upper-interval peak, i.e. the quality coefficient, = 332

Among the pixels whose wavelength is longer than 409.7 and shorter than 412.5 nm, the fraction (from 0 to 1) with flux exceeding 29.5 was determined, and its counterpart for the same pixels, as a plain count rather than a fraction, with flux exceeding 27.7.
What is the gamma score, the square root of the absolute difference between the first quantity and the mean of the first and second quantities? 0.71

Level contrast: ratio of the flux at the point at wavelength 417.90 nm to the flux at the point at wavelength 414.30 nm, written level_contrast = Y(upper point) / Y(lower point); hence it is 0.77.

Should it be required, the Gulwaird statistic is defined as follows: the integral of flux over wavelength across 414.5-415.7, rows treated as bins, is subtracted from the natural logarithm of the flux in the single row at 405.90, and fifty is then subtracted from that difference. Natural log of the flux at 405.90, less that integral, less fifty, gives -82.8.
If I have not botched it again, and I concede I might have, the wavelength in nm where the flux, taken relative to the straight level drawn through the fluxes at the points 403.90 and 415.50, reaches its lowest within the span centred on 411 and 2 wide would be 410.70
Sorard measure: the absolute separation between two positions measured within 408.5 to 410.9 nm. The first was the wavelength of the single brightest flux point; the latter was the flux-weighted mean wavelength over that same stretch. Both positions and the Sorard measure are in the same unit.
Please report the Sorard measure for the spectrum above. 0.92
